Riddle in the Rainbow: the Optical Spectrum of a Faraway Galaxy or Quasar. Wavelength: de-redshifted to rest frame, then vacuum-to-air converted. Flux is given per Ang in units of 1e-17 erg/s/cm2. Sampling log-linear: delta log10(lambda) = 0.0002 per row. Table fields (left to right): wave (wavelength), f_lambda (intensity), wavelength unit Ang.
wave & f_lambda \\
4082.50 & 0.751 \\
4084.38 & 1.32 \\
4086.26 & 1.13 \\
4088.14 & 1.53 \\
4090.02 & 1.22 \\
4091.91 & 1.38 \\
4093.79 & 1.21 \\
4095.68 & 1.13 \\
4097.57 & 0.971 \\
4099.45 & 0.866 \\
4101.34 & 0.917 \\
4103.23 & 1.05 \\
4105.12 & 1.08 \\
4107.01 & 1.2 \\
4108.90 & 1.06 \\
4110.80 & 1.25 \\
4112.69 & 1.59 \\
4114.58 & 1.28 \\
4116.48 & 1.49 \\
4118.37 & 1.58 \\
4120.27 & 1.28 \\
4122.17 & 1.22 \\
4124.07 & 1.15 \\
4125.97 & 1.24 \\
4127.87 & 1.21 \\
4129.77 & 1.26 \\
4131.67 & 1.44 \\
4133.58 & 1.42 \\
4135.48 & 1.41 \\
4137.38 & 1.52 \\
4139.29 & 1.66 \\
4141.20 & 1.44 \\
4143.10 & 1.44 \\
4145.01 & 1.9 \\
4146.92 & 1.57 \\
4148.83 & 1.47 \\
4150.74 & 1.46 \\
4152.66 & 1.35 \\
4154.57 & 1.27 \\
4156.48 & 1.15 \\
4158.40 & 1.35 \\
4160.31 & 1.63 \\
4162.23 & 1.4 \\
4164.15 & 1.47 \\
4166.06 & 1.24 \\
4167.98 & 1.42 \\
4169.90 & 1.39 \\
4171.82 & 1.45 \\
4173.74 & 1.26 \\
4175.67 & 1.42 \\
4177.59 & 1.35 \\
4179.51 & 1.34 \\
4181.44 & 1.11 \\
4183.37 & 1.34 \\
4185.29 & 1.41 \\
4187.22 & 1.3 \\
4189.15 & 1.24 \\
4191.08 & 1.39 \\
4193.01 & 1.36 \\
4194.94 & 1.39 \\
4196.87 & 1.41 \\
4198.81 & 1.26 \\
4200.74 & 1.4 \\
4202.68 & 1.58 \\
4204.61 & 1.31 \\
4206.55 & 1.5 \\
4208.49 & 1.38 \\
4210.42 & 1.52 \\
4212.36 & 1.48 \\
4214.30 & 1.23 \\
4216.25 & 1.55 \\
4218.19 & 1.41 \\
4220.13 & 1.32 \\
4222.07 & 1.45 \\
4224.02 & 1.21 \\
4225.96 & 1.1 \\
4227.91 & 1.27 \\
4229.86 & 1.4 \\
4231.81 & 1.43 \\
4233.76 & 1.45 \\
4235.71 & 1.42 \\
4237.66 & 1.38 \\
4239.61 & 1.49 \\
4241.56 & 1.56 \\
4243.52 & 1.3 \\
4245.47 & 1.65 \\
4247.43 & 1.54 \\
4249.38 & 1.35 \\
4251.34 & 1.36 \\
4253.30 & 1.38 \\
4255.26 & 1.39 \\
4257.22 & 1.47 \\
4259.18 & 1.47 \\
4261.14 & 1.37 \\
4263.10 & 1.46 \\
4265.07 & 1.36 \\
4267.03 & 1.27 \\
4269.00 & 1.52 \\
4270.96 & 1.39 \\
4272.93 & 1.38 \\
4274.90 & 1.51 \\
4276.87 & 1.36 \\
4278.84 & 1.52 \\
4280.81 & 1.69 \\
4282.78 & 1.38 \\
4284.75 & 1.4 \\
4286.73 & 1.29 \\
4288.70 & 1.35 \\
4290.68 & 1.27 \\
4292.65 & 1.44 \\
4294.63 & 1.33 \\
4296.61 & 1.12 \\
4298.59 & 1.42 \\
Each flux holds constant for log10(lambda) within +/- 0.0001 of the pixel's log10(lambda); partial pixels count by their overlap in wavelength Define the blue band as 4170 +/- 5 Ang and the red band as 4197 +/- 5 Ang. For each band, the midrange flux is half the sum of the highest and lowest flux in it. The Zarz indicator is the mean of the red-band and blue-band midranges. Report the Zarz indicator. 1.34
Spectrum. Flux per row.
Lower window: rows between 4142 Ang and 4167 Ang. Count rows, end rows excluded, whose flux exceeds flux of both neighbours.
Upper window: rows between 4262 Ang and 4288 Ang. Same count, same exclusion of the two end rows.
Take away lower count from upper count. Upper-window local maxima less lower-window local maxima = 1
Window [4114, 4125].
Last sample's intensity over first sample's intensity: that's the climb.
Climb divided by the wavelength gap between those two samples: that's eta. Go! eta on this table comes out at -0.014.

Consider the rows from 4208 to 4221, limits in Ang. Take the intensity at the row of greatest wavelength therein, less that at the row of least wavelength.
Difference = -0.06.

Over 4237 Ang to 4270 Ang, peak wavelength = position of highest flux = 4245.47 Ang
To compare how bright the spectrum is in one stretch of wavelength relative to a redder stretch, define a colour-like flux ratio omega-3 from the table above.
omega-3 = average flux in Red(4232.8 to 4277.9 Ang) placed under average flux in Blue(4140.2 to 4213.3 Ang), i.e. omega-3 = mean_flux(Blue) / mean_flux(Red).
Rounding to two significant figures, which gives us 0.98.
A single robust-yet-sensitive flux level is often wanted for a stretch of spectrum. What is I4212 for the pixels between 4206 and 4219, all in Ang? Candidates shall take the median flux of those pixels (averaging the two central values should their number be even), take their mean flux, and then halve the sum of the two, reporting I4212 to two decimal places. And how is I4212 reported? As 1.46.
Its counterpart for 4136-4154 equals 1.50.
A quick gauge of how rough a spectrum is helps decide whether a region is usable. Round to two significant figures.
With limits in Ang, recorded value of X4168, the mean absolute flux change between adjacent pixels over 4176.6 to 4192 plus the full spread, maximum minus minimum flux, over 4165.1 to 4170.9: 0.30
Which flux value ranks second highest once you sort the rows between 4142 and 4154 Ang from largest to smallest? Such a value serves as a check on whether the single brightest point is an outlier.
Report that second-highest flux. 1.57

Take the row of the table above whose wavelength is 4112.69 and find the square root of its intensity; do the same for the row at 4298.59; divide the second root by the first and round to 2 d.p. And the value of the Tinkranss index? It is 0.95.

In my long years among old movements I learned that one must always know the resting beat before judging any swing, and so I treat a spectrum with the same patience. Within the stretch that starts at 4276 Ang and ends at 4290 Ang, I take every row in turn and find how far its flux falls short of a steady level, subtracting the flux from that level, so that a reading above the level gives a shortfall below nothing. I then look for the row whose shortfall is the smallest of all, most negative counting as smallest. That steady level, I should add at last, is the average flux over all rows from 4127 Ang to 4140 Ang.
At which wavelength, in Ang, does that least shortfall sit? 4280.81 Ang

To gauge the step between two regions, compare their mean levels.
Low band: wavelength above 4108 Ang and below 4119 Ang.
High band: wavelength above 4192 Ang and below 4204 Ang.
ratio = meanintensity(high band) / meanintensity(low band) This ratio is 1.02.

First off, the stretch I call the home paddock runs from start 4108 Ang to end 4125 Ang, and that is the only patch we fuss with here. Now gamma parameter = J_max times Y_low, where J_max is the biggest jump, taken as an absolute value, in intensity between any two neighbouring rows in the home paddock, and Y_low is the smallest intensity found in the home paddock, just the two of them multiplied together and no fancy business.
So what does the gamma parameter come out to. 0.36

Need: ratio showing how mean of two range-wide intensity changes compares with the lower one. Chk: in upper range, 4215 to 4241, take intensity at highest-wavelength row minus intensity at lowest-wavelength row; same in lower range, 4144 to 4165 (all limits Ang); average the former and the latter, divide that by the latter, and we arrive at 0.57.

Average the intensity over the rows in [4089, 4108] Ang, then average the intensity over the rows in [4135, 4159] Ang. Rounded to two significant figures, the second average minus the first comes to 0.36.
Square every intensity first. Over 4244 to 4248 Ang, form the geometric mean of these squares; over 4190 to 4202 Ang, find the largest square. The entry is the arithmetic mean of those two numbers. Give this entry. 2.26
